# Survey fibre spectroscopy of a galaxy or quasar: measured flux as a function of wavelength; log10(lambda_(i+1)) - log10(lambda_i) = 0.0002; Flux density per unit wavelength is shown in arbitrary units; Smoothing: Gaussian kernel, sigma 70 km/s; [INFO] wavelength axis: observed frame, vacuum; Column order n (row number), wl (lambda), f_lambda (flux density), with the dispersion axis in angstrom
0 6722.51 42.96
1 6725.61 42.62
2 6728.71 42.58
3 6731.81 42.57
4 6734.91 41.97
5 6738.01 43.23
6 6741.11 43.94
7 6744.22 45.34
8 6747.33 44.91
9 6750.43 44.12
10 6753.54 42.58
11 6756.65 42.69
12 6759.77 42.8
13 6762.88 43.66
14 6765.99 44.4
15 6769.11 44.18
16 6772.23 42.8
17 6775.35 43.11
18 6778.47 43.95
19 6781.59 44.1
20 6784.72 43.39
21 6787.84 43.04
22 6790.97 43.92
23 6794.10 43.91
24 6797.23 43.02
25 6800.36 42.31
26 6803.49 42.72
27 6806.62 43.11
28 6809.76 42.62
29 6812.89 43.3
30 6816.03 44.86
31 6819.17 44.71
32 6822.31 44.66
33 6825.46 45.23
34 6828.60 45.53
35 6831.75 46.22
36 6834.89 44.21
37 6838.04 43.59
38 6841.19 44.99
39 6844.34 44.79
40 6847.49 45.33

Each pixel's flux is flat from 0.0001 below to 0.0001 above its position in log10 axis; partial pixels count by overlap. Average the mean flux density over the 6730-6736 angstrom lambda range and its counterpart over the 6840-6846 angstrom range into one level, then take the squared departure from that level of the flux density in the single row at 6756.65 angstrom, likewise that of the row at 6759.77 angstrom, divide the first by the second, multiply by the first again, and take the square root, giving 1.0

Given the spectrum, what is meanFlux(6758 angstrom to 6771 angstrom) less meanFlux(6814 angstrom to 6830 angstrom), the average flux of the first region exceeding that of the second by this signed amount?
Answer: -1.2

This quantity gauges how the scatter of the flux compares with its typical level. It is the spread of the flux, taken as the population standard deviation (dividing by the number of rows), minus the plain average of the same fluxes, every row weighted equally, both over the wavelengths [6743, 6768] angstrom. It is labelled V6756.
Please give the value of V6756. -42.8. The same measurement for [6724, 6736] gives -42.2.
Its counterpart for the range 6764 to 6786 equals -43.1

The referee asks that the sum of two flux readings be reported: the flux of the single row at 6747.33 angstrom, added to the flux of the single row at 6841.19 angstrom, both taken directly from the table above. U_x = 90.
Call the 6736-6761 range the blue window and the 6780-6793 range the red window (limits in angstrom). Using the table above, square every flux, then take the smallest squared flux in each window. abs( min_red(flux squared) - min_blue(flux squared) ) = 39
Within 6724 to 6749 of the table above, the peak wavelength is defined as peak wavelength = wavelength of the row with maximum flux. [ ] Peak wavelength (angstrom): 6744.22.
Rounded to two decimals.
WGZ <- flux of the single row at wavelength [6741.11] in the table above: 43.94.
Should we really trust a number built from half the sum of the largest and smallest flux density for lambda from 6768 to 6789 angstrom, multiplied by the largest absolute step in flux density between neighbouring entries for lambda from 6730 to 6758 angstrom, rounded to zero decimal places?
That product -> 67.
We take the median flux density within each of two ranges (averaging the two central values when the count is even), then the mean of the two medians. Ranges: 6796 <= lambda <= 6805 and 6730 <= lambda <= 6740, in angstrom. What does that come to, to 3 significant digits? 42.6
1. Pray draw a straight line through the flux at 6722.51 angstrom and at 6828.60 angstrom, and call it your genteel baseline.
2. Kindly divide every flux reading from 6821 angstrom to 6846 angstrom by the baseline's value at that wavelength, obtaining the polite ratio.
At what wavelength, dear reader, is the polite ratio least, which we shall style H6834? 6838.04 angstrom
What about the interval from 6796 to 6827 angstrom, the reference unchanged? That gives 6800.36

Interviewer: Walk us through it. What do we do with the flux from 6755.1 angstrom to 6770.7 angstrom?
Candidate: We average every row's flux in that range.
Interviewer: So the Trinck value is 43.5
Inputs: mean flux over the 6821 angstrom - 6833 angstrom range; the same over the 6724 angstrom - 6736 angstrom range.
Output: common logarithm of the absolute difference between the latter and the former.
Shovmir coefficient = 0.5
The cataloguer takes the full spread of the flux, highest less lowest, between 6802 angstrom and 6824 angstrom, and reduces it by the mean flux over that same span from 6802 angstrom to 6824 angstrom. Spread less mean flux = -41.5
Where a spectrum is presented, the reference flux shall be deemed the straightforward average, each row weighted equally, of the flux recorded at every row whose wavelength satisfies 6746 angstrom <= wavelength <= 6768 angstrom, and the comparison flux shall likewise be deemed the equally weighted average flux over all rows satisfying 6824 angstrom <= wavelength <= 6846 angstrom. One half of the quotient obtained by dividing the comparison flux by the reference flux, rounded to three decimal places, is 0.515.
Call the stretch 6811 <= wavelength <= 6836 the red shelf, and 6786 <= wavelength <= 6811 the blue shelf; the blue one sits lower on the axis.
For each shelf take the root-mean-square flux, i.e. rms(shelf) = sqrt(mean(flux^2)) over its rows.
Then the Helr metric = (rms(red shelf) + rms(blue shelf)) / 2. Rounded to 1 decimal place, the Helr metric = 44.0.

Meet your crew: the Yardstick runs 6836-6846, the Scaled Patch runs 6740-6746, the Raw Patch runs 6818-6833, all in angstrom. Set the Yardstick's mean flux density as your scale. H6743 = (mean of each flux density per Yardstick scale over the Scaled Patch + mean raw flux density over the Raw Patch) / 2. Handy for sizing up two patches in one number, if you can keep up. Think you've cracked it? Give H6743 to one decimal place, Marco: 23.1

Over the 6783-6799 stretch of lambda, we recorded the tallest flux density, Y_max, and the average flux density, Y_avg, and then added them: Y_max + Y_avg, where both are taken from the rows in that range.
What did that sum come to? 87.4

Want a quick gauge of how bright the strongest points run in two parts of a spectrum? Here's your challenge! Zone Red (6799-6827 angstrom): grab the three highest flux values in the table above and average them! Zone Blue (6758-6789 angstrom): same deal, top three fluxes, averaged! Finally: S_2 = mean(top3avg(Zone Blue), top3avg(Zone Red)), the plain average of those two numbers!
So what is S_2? 44.6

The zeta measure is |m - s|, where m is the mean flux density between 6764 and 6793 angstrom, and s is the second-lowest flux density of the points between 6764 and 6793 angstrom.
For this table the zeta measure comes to 0.61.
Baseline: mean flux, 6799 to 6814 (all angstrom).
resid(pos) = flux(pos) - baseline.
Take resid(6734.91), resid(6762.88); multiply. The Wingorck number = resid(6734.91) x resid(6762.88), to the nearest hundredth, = -0.71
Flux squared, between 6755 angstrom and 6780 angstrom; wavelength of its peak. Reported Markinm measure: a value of 6765.99 angstrom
